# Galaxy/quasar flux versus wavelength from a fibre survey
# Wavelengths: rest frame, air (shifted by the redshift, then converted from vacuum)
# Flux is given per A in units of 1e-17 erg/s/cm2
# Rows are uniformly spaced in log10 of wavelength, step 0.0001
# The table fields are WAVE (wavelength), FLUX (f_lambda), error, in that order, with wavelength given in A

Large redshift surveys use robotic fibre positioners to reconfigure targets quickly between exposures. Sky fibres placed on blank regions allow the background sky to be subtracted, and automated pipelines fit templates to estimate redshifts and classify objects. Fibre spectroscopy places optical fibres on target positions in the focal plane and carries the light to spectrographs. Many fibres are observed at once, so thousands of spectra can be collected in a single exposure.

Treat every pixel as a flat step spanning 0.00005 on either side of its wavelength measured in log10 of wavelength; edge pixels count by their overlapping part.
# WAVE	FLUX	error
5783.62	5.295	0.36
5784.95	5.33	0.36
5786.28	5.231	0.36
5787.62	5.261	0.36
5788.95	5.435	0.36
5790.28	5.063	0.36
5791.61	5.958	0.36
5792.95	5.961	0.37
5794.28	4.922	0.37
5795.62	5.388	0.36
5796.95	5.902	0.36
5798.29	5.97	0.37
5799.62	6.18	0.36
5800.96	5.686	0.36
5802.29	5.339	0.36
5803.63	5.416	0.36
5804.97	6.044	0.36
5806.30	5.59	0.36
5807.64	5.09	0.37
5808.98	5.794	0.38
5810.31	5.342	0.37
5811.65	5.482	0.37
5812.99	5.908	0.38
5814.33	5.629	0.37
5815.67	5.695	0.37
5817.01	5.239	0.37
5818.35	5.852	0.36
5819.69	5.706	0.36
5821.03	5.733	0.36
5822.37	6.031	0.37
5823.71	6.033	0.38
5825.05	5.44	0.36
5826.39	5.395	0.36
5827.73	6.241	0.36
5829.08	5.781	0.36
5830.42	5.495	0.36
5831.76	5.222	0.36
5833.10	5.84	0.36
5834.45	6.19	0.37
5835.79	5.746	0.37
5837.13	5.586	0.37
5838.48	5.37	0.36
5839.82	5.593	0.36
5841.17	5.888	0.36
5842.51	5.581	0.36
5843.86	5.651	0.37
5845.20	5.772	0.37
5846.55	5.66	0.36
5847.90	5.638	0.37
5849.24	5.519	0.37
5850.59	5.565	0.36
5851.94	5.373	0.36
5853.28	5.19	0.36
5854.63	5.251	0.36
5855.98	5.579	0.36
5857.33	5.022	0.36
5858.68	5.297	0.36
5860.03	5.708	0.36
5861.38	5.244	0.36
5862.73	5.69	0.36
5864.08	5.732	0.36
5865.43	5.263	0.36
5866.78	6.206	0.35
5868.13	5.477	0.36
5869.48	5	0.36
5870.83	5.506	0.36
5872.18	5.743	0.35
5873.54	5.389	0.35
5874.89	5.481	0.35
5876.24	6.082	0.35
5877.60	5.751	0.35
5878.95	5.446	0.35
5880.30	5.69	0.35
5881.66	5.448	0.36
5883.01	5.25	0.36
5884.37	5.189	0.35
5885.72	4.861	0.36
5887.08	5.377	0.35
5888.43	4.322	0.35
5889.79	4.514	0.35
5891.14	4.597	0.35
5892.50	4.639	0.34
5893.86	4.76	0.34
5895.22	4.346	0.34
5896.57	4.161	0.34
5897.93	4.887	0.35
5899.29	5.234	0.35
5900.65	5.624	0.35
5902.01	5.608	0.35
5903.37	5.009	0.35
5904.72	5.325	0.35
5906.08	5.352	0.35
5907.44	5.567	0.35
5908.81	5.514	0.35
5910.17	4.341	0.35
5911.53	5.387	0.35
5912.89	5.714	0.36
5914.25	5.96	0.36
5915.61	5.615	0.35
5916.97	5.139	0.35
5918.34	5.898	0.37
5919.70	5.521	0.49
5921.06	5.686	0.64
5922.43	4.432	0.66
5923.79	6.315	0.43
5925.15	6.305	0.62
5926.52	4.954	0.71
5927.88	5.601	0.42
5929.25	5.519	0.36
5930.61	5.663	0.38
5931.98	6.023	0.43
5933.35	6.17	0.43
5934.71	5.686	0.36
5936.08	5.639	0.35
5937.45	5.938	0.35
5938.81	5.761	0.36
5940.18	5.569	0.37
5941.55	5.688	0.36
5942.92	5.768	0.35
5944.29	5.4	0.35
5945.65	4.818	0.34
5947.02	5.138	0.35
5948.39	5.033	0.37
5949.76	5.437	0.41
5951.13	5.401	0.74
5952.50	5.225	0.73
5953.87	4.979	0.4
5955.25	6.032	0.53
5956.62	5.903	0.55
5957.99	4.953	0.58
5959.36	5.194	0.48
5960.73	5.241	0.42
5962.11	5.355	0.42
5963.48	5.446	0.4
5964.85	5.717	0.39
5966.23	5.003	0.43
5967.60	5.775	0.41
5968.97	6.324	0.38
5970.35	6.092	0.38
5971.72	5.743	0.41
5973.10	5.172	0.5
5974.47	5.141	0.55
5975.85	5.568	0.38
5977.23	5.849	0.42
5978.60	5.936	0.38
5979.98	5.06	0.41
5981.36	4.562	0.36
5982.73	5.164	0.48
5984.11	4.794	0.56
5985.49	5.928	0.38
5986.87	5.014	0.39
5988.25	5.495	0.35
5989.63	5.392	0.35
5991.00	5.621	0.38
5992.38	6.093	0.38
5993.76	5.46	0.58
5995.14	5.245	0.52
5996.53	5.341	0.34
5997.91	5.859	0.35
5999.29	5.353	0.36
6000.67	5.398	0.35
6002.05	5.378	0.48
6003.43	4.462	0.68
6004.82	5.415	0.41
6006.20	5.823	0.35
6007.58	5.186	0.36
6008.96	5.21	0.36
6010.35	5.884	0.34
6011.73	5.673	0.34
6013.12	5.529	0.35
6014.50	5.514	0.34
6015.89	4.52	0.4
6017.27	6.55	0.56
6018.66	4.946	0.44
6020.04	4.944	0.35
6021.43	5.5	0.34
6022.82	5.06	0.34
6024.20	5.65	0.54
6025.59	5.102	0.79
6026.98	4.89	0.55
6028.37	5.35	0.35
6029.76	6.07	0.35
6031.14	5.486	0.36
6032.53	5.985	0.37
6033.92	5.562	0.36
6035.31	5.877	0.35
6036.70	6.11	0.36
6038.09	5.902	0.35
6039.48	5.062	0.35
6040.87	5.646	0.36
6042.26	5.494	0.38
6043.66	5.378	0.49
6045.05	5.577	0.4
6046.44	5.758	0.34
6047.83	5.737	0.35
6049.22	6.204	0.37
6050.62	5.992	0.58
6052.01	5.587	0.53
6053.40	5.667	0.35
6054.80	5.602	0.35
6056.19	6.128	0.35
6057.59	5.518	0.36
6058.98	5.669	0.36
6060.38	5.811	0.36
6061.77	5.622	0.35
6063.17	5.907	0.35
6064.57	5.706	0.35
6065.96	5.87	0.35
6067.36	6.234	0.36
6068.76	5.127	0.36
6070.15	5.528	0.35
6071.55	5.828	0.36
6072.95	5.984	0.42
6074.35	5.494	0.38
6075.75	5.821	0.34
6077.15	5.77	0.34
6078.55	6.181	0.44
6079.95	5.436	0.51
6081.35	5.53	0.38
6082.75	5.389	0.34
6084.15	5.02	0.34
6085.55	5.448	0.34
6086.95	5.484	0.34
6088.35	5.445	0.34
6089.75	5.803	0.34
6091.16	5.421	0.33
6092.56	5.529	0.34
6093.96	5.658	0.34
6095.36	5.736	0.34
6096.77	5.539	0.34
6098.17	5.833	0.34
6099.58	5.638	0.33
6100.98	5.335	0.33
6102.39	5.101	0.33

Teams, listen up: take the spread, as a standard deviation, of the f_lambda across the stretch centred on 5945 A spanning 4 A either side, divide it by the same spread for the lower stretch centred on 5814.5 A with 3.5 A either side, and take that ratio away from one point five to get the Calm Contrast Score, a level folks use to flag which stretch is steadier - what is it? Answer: 0.0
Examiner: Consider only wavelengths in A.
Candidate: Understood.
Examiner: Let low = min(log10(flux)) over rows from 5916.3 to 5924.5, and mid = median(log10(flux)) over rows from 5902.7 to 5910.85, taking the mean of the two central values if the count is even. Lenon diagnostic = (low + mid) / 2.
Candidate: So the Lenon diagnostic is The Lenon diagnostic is 0.687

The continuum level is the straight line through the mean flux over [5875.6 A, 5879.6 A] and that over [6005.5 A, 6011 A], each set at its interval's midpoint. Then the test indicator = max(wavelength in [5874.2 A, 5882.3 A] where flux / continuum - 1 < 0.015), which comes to 5881.66 A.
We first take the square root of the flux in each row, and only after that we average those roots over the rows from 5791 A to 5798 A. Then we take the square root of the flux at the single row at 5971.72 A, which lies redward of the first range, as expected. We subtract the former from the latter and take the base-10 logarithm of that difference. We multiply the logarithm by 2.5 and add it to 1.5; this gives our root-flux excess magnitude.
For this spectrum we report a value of -2.5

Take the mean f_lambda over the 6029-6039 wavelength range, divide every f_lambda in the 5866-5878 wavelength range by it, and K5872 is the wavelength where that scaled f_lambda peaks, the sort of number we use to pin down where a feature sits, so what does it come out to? 5866.78 A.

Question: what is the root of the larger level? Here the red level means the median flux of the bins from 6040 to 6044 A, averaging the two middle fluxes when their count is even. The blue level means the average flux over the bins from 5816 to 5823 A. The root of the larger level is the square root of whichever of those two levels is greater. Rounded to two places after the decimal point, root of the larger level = 2.39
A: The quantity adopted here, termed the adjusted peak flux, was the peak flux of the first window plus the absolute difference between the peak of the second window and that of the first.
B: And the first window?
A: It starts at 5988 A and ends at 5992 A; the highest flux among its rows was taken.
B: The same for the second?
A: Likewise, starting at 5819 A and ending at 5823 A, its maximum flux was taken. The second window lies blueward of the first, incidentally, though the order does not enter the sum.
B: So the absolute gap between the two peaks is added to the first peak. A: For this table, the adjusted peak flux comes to 6.03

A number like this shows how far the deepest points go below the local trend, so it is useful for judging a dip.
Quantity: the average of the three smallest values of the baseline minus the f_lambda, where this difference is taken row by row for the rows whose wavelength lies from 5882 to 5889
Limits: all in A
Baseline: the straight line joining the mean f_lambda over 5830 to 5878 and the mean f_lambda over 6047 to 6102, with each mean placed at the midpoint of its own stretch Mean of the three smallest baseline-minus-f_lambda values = 0.31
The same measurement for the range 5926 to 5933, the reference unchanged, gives -0.16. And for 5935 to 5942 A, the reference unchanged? -0.19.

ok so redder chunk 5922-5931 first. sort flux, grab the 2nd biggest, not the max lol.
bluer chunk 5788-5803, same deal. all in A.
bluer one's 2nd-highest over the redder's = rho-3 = 0.95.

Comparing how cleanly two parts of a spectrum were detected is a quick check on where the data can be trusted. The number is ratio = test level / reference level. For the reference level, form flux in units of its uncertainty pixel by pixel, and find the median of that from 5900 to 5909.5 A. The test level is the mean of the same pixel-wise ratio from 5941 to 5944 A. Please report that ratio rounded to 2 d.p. 1.02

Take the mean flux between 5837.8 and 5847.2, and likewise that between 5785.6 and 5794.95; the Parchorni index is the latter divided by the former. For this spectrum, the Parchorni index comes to 0.96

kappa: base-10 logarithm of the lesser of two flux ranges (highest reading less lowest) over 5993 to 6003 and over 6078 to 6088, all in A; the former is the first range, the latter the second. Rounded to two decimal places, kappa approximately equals -0.21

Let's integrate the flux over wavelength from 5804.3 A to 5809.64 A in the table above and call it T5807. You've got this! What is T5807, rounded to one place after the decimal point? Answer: 30.1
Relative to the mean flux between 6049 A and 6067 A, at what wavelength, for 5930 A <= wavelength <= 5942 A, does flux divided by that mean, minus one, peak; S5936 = 5933.35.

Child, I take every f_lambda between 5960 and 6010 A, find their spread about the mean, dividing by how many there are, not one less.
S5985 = 0.41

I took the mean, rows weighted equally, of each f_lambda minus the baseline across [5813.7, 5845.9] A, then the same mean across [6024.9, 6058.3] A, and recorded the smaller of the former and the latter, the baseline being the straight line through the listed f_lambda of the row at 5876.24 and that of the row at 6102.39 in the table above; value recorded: -0.59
